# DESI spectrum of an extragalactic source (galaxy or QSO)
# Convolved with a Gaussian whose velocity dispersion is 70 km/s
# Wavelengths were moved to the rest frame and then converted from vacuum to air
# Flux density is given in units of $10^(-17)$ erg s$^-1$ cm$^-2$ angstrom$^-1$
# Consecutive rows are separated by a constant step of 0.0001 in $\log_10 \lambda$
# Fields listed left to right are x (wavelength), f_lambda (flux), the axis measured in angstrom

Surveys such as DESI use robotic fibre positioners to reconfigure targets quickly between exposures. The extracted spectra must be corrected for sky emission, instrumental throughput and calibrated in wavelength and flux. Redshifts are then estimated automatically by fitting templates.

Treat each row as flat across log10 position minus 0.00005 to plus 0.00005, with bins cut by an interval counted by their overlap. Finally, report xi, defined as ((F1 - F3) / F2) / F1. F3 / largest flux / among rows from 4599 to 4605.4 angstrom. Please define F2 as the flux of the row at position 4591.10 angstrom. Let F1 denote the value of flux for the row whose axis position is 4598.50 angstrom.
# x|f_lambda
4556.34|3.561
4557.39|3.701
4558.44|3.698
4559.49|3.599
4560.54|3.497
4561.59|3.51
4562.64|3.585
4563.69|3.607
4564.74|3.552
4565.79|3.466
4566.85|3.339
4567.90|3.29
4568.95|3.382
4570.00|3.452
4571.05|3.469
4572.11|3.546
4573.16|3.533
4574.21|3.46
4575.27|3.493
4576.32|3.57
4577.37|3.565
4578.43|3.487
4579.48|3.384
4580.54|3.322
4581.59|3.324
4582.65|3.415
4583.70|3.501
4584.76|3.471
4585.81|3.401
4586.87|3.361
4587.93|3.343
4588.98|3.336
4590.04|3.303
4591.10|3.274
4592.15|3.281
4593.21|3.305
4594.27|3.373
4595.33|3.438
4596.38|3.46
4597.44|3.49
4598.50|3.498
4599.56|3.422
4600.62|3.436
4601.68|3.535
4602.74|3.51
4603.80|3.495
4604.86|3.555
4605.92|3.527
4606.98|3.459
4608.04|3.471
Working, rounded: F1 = 3.498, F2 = 3.274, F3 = 3.555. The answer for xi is -0.005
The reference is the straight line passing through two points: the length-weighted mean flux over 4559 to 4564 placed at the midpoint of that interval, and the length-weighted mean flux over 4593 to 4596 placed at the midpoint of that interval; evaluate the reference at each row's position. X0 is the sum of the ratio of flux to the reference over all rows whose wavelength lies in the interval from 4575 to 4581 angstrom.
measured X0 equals 5.99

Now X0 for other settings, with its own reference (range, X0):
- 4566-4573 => 5.82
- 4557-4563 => 6.05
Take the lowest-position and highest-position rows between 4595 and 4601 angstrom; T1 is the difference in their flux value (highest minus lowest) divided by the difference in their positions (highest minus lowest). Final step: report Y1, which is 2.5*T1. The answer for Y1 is -0.001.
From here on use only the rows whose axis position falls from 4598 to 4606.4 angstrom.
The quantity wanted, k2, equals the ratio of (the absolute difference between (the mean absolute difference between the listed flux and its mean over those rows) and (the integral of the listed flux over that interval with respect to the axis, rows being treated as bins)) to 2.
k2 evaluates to 14.7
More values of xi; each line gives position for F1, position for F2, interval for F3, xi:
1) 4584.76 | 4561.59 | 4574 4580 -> -0.008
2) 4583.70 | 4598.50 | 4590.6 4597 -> 0.003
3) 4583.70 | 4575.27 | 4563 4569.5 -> -0.009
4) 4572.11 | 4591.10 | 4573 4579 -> -0.002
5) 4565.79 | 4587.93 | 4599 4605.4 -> -0.008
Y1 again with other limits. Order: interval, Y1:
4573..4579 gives -0.022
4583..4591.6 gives -0.077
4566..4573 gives 0.098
